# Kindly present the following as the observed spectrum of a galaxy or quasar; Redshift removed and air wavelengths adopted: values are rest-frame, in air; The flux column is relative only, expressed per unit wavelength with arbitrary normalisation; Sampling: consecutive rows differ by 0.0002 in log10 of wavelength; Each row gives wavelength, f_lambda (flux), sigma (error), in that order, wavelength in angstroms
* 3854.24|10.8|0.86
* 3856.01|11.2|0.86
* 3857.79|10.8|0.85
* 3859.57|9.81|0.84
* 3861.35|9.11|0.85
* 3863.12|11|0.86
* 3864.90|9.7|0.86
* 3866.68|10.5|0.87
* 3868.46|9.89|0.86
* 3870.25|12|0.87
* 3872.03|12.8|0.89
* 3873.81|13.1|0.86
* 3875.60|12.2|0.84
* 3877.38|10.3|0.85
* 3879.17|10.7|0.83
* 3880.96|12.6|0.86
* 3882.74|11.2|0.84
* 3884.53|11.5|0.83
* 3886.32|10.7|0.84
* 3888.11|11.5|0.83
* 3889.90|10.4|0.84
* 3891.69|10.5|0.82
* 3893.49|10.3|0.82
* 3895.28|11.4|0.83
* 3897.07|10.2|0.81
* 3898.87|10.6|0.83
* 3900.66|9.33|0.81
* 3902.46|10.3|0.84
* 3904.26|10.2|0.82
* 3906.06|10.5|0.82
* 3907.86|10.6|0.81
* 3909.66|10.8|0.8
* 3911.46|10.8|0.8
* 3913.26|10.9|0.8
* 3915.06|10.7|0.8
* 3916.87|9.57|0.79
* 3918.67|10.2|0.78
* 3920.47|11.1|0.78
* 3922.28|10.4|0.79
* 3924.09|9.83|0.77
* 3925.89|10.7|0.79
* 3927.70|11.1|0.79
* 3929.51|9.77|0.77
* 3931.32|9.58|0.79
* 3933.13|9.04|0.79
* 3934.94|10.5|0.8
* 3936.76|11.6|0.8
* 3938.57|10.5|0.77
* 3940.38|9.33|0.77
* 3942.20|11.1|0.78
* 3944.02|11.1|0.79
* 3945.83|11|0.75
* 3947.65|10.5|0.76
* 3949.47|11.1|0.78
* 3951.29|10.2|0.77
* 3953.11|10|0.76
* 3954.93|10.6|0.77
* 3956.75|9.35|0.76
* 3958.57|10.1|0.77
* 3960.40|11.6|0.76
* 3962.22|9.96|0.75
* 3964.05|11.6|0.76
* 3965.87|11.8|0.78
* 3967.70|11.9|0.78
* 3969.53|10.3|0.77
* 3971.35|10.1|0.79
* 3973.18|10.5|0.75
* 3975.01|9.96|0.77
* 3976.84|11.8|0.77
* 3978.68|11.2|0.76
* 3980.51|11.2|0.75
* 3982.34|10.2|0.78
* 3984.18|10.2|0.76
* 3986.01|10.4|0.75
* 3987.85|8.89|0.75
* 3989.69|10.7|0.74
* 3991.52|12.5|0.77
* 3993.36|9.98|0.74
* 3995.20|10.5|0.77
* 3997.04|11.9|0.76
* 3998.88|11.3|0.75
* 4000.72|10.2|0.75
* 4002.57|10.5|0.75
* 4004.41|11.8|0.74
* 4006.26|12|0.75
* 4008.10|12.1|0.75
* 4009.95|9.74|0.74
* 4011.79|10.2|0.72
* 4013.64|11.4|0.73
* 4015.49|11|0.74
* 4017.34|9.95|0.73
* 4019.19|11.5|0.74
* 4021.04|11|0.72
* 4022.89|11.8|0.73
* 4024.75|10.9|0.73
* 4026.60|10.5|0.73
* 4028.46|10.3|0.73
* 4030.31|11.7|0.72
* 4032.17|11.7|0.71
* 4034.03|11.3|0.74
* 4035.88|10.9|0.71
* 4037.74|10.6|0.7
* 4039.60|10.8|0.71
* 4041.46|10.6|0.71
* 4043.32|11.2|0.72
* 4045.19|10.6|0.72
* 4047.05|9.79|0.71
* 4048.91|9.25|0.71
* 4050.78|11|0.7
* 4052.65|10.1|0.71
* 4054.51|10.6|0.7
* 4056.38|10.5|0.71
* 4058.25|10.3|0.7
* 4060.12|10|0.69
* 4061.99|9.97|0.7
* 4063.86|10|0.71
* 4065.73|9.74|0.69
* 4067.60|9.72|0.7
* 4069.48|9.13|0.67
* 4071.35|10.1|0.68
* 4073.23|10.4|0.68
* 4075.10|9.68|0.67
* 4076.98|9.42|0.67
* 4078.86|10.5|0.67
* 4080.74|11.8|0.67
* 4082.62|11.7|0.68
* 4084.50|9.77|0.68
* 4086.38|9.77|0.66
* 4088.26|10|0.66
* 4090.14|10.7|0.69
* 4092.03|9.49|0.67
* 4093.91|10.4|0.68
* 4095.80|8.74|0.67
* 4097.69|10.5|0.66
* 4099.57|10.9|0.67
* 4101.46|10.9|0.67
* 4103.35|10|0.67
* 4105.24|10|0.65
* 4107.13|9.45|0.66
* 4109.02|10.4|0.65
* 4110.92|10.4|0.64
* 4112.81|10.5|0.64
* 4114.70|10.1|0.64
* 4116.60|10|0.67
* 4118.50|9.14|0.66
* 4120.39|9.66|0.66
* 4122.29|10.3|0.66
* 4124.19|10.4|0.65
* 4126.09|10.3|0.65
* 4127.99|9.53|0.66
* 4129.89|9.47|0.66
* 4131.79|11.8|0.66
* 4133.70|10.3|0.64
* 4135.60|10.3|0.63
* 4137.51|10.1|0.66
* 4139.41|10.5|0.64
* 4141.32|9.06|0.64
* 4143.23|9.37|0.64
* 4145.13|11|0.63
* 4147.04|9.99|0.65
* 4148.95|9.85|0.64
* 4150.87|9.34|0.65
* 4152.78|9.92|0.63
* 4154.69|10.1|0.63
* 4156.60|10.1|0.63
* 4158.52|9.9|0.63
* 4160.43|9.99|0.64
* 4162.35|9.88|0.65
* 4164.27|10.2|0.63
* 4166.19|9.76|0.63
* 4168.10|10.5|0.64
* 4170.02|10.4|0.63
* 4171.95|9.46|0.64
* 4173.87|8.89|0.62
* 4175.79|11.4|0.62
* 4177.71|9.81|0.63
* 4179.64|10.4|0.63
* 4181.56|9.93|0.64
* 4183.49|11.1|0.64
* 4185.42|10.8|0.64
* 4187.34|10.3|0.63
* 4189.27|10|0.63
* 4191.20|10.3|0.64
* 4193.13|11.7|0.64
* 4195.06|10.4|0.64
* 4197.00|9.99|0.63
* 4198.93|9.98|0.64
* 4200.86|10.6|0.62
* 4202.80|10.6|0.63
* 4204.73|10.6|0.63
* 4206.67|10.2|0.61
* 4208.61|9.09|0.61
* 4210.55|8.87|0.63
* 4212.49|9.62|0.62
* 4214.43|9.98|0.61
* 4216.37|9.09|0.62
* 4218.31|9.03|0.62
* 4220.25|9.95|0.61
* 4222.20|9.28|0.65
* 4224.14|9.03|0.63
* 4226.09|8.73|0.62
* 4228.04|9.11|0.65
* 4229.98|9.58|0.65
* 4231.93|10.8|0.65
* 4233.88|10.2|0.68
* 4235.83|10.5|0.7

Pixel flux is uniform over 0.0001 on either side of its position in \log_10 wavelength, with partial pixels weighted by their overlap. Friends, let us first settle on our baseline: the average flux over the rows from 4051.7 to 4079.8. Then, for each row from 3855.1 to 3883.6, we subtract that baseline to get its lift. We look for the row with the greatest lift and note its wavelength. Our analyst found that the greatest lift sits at 3873.81 angstroms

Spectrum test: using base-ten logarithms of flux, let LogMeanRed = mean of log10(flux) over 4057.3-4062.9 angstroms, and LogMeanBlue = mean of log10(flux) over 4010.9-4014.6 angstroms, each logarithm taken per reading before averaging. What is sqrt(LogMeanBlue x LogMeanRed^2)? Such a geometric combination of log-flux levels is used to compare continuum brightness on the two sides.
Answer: 1.02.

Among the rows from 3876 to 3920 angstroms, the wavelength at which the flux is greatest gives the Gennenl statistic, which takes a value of 3880.96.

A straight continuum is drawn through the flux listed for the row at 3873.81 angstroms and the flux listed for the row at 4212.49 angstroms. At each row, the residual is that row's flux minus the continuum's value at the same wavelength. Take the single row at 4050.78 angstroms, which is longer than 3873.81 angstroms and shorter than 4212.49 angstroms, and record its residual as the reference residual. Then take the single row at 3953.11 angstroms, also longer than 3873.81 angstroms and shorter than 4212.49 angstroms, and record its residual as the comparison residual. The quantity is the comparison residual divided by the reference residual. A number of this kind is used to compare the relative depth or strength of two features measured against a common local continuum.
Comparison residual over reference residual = 8.1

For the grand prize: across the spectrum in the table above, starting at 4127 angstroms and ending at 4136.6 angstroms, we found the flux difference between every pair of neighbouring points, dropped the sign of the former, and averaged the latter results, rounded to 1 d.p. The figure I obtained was 1.0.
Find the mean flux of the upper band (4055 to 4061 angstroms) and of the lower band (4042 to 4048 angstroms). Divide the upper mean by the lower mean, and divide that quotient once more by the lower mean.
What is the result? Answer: 0.093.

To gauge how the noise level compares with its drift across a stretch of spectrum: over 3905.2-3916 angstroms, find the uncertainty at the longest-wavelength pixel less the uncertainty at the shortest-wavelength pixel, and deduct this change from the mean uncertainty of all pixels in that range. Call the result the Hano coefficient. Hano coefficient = 0.82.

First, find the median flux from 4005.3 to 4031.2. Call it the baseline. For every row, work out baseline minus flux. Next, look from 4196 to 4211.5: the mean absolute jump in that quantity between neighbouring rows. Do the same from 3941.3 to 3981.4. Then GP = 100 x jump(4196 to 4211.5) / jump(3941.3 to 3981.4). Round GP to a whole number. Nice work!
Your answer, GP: 47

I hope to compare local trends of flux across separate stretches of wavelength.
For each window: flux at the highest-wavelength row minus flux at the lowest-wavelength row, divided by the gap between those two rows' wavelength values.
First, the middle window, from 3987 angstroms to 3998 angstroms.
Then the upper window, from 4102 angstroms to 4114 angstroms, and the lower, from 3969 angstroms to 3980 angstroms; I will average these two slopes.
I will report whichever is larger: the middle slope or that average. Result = 0.33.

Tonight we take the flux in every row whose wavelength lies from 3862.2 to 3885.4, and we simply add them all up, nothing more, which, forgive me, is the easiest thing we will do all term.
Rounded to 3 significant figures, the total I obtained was 147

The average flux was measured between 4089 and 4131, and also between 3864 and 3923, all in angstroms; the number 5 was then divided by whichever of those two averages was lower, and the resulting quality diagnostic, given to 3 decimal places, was 0.497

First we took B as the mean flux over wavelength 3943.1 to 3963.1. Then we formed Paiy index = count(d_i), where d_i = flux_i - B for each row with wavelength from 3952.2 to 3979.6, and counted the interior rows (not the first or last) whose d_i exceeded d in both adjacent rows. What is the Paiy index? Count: 5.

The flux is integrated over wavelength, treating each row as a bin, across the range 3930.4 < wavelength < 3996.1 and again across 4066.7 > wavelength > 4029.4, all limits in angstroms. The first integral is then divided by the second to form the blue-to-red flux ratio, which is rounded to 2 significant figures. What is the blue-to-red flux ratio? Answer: 1.8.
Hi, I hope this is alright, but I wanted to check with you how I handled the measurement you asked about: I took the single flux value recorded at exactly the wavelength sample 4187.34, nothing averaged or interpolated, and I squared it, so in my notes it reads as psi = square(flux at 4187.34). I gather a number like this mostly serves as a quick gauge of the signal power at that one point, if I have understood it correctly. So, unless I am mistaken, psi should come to 106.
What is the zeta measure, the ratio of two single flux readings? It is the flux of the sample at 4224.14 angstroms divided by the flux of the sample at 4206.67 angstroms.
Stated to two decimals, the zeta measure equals 0.89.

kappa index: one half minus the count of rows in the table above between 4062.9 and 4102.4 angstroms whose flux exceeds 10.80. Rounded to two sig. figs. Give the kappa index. -3.5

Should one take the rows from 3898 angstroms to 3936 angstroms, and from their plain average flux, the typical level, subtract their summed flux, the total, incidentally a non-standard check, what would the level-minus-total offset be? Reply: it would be -206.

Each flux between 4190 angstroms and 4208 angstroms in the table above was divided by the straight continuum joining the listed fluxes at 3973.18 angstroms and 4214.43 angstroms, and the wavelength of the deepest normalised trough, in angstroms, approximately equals 4198.93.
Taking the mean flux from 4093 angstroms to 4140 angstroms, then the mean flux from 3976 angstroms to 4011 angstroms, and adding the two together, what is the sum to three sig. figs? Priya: 21.1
